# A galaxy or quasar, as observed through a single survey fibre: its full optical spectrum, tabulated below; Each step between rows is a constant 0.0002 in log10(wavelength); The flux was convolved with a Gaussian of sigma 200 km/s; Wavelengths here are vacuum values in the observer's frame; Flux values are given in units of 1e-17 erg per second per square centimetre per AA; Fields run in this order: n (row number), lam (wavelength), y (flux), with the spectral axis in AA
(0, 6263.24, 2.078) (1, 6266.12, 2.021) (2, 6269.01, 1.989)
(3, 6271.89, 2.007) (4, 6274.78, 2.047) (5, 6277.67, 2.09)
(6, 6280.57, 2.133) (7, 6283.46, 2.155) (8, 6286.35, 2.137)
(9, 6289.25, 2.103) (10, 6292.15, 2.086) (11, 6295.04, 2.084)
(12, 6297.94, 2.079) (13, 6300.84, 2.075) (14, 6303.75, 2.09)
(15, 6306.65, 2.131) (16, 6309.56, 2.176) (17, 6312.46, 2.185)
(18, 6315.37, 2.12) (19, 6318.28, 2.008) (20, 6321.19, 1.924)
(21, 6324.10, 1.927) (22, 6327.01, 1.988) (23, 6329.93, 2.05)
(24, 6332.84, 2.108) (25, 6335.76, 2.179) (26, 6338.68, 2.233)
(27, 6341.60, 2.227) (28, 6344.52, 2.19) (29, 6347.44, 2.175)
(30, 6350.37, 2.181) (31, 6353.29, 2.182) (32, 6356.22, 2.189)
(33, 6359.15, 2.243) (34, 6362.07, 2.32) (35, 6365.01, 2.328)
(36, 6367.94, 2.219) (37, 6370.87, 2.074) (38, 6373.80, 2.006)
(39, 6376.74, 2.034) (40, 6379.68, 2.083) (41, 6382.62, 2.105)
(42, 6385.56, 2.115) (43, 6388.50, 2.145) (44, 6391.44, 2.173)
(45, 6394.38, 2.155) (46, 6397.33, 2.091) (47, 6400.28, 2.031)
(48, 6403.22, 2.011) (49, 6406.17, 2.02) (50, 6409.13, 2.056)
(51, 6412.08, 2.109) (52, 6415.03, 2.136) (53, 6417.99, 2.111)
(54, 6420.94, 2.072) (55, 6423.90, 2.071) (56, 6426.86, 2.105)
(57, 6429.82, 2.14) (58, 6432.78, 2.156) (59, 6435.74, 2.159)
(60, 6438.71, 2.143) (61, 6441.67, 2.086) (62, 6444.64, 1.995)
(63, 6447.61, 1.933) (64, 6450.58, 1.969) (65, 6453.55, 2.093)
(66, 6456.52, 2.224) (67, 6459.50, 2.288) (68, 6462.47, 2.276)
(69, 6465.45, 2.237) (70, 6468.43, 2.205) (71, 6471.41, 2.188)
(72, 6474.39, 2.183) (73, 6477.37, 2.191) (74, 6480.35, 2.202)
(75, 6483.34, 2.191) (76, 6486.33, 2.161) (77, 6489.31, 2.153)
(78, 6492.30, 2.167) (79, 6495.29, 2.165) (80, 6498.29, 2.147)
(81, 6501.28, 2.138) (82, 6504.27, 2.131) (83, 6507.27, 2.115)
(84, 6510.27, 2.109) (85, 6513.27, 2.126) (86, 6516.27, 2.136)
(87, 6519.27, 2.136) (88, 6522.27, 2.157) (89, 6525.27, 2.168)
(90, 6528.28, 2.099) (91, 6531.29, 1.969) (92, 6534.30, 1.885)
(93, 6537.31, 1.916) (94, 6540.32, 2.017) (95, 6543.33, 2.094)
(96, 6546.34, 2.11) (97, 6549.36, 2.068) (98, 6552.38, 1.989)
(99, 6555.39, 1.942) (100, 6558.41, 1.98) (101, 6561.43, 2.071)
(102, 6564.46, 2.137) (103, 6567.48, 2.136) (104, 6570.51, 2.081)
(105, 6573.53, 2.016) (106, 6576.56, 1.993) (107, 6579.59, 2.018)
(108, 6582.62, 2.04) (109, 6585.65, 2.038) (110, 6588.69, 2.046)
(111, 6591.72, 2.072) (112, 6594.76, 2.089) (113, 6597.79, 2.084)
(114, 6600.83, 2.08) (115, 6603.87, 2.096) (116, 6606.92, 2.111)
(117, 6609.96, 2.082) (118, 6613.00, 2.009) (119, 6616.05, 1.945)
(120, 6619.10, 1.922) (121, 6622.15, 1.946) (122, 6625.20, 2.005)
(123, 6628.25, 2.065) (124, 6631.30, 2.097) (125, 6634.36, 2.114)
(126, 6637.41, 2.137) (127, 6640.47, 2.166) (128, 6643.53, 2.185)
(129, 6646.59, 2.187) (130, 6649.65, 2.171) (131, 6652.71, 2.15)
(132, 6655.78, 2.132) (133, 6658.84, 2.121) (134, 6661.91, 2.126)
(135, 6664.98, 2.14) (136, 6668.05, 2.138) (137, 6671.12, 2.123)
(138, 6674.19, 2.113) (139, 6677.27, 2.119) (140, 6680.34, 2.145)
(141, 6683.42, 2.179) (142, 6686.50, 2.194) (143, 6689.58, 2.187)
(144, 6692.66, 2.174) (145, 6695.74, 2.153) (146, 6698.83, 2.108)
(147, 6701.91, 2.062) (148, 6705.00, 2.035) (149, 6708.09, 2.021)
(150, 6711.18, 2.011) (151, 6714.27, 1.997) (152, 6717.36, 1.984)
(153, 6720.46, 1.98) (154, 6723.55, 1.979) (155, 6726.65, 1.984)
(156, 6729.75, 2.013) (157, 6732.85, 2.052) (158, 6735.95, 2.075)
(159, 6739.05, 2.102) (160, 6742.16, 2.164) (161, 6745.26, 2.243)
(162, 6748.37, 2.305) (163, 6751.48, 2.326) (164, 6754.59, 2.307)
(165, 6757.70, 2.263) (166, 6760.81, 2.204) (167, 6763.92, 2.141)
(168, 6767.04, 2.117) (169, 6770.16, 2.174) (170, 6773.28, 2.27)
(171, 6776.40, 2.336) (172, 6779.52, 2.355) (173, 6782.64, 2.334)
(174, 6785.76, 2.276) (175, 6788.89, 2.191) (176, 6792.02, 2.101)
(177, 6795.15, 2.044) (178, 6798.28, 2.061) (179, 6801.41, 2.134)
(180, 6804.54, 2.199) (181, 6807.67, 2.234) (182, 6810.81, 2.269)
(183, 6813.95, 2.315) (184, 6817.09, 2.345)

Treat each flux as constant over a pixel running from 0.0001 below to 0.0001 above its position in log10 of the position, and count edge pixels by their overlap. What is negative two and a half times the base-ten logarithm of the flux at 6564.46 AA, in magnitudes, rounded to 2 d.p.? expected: -0.82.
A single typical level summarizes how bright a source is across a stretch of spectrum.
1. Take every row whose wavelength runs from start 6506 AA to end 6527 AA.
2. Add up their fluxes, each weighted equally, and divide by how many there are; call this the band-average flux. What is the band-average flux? 2.14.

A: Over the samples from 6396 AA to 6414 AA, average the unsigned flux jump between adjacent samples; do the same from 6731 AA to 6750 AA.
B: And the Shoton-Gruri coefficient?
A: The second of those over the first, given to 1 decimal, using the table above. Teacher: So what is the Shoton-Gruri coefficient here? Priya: 1.4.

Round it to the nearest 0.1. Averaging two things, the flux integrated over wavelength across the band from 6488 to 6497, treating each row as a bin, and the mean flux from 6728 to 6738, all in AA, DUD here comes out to 10.7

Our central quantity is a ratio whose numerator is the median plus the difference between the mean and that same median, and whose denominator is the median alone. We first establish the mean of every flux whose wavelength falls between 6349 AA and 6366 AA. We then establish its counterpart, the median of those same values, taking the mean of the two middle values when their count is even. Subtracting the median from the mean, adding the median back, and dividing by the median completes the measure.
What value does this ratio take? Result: 1.01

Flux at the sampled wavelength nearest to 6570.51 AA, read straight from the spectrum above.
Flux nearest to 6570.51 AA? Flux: 2.081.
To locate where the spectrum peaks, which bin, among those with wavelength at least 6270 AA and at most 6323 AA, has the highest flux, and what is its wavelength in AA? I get 6312.46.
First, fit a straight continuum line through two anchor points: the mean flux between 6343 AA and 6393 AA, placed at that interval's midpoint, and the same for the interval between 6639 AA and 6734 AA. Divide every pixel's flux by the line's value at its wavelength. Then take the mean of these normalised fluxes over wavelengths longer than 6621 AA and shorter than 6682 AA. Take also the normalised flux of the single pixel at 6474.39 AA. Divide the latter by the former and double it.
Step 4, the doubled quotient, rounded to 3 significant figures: 2.03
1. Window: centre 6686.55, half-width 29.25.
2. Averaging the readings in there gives 2.113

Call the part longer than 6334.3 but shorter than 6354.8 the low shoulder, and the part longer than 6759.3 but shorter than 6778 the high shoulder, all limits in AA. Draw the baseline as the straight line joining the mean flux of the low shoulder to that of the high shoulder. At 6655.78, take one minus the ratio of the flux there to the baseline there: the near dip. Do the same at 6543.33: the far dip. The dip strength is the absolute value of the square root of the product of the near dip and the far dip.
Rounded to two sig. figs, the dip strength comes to 0.040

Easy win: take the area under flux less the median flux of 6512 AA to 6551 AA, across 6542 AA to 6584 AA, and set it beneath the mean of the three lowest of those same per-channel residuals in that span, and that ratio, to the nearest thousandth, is 0.060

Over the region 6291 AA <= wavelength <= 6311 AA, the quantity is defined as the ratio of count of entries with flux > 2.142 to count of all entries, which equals 0.14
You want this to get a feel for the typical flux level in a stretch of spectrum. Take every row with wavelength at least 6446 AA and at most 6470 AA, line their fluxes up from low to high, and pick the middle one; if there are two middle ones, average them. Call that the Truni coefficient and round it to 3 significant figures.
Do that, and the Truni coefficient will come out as 2.21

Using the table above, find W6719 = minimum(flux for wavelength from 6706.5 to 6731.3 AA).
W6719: 1.979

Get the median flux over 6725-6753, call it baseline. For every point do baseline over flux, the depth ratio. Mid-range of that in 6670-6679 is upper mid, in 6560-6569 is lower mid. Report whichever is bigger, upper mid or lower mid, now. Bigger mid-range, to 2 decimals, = 1.00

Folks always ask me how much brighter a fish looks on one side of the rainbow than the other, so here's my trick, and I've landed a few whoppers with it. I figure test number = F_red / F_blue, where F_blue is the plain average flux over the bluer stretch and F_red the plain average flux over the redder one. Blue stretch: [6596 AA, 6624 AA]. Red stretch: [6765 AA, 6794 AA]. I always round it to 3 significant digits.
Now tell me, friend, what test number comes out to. 1.10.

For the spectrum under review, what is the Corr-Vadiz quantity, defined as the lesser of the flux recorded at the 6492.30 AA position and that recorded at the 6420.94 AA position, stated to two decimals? 2.07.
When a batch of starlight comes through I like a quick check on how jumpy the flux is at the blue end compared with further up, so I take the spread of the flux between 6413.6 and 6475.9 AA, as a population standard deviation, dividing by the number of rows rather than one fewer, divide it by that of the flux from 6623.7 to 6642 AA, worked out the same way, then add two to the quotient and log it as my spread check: 3.8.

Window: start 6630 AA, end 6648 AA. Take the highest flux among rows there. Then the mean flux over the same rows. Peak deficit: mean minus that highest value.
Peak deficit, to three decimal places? -0.039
